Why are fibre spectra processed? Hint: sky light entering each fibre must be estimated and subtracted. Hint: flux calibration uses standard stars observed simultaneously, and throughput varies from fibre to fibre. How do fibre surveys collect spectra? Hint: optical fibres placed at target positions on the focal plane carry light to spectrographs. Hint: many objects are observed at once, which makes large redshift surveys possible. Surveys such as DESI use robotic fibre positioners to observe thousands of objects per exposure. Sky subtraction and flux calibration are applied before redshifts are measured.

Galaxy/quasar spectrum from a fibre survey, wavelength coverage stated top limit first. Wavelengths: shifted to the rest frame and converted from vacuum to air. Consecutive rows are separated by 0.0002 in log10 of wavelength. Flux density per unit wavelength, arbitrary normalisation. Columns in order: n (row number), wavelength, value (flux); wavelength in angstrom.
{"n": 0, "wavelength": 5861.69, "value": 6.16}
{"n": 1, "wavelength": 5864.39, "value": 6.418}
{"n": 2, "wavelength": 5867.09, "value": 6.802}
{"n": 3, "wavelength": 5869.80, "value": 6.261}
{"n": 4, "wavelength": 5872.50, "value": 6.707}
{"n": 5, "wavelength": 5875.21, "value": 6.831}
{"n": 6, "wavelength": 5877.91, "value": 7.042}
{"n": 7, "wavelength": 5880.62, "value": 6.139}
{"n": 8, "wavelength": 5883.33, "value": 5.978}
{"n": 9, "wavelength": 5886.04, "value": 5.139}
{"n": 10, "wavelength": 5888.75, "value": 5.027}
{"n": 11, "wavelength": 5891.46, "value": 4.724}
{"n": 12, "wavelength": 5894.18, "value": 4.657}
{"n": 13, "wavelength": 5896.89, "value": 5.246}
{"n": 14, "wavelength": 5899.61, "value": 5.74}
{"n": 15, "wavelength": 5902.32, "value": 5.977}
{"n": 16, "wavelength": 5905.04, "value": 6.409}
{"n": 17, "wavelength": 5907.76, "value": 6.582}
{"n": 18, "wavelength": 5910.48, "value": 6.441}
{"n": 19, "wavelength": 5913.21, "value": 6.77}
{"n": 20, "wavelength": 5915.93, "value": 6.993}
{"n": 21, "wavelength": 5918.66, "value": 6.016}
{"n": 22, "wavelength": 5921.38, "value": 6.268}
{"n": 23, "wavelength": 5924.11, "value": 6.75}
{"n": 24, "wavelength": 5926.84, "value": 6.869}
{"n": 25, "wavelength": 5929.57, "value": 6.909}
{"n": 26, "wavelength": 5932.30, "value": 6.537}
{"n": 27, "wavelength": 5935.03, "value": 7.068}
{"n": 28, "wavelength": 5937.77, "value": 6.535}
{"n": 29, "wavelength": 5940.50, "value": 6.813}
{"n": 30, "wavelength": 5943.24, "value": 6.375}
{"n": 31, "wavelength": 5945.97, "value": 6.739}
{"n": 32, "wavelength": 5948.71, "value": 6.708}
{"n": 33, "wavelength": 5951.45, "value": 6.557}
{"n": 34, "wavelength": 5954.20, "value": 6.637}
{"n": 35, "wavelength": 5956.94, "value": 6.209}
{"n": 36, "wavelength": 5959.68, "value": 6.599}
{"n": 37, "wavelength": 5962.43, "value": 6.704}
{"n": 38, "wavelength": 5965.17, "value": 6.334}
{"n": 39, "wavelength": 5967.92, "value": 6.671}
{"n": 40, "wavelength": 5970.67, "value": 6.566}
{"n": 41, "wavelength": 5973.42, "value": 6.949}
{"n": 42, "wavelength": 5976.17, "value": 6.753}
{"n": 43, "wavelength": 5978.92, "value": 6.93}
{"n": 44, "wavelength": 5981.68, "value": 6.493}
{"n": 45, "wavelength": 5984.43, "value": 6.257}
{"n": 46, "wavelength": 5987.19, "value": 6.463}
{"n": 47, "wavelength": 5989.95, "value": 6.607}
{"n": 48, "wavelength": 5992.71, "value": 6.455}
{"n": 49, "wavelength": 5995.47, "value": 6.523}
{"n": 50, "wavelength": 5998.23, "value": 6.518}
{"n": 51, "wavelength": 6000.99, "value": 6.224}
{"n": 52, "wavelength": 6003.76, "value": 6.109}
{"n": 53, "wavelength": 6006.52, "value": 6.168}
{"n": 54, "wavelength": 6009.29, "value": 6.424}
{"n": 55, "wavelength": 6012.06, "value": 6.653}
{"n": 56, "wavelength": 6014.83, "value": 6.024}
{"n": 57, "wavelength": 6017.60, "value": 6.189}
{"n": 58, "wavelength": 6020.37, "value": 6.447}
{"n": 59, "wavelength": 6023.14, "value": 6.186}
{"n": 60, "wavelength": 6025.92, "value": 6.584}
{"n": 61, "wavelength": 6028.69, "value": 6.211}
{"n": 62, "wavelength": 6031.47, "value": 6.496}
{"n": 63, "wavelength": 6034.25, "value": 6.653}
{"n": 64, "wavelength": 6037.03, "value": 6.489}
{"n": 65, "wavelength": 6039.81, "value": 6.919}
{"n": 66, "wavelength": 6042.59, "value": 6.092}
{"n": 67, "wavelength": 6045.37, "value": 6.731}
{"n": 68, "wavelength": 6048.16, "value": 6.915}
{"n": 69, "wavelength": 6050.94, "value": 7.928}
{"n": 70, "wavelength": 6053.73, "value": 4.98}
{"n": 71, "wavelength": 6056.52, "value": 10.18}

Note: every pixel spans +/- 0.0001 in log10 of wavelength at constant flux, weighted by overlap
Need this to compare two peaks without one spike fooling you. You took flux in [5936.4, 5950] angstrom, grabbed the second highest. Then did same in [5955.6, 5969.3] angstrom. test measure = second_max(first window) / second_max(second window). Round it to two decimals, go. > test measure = 1.01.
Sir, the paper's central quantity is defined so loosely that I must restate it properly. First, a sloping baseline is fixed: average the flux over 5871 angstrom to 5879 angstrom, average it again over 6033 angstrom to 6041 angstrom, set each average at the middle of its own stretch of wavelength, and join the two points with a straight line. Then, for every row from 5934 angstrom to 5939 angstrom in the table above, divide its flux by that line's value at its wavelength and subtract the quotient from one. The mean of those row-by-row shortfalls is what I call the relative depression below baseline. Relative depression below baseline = -0.001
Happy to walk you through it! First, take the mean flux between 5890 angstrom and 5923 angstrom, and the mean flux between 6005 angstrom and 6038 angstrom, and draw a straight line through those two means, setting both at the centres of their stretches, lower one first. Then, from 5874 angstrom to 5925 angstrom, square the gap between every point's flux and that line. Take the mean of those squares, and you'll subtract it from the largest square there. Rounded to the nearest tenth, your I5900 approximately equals 1.1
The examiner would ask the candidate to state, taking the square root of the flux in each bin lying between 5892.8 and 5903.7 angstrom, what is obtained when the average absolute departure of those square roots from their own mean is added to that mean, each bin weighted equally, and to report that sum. 2.42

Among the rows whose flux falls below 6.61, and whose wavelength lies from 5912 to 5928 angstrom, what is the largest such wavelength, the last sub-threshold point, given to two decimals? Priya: 5921.38 angstrom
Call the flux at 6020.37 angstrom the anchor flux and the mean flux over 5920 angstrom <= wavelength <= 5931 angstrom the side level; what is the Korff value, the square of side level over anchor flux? 1.08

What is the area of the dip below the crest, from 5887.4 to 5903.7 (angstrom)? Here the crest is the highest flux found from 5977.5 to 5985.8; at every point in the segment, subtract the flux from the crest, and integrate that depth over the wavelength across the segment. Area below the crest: 28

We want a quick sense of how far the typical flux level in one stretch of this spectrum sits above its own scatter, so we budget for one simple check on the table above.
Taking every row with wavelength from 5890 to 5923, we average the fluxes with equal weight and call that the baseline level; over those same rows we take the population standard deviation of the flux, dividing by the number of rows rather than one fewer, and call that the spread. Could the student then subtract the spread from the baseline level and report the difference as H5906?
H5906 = 5.3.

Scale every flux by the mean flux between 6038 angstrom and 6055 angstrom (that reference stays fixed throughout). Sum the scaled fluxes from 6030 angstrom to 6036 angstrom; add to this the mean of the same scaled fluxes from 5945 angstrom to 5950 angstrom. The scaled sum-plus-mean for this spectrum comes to 3.01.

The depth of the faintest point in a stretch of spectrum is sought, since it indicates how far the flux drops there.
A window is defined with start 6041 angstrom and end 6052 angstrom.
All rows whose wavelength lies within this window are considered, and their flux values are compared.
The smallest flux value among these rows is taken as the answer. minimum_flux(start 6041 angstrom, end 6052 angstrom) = 6.092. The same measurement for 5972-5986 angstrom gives 6.257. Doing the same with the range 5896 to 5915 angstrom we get 5.246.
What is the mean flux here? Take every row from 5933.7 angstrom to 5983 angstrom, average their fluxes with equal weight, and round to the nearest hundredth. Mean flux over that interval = 6.65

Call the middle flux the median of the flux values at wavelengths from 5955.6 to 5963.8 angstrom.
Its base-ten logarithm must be 0.819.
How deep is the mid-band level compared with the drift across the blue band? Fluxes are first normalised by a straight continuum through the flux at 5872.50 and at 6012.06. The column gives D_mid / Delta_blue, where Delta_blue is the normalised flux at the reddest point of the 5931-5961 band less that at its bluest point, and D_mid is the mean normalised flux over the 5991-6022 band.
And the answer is 88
